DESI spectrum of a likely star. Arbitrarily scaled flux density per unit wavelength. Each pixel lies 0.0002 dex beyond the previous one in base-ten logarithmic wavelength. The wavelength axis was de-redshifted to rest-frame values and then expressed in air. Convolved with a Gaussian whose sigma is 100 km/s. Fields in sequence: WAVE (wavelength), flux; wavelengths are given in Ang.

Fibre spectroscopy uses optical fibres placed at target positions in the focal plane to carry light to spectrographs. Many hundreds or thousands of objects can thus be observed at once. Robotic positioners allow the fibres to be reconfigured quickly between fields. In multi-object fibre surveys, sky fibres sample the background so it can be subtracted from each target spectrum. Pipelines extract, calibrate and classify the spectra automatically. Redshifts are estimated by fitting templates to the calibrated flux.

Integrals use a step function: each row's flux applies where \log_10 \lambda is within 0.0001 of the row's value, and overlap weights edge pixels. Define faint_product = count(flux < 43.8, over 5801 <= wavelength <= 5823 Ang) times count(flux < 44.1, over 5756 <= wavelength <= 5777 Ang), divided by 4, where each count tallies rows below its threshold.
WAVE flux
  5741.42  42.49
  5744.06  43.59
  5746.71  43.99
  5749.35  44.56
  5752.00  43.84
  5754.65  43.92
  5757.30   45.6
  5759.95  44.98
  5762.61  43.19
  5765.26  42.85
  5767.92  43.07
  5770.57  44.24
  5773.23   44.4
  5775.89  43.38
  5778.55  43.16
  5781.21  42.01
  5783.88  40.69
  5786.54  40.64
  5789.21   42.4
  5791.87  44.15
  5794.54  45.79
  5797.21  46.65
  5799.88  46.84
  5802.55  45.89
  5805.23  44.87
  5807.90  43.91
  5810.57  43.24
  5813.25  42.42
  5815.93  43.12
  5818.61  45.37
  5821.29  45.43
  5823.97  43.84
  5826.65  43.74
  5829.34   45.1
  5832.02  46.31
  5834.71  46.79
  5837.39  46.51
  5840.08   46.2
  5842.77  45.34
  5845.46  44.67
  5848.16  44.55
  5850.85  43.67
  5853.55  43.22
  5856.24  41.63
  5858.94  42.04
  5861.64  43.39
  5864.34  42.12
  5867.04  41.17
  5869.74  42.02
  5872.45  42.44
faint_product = 3.0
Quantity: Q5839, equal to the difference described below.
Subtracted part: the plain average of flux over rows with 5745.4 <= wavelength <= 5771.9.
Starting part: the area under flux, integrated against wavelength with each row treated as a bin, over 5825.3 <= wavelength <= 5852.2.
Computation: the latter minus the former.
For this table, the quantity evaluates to 1174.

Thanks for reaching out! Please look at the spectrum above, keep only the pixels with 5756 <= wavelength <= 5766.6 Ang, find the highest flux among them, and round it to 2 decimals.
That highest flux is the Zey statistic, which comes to 45.60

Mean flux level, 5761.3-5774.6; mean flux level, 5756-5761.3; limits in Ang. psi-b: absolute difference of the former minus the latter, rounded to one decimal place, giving 1.7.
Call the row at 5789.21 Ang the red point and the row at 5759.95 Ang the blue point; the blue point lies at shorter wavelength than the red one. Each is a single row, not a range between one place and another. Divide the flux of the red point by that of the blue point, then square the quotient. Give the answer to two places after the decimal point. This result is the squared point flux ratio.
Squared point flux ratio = 0.89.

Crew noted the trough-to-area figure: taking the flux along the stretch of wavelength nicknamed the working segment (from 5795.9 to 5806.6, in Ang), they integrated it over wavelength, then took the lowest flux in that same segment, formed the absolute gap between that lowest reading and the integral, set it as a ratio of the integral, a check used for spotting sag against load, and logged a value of 0.909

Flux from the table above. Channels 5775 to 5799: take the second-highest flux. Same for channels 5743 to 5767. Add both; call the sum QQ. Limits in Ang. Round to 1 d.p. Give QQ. 90.8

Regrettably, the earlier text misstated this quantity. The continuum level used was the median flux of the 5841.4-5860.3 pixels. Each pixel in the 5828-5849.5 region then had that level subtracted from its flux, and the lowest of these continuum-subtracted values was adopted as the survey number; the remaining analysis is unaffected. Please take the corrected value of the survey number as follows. 0.9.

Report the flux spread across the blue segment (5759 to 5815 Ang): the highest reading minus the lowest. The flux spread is 6.2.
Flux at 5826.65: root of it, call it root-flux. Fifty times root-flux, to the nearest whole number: 331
